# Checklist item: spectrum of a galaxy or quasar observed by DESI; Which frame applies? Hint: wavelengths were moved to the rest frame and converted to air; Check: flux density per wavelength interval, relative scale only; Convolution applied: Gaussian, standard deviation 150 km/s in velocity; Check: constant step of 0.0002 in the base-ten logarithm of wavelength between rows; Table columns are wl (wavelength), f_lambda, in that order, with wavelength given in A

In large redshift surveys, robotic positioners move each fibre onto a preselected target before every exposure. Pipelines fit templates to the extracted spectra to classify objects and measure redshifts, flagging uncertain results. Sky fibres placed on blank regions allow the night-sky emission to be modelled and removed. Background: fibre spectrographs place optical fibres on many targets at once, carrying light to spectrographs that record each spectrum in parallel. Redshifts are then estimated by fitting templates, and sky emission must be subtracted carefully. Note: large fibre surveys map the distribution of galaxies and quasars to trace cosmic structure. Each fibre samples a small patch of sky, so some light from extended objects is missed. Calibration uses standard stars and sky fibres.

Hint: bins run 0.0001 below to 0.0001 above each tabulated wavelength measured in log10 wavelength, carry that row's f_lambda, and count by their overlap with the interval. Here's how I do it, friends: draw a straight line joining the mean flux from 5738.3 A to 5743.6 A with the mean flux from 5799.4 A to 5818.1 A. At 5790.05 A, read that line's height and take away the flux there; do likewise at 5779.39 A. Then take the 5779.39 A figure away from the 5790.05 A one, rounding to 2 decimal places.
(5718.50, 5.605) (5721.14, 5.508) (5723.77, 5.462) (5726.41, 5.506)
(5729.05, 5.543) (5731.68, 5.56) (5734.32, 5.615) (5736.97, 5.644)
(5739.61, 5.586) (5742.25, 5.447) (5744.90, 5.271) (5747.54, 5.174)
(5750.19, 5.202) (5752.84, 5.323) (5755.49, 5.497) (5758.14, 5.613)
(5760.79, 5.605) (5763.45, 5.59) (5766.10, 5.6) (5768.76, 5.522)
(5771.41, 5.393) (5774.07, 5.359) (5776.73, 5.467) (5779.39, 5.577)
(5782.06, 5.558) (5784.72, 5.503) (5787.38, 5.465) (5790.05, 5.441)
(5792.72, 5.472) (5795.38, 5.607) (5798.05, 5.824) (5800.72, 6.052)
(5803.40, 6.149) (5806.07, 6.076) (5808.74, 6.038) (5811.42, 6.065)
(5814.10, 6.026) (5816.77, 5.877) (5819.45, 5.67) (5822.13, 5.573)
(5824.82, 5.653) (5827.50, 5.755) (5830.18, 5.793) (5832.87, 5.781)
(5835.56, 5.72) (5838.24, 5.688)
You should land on 0.22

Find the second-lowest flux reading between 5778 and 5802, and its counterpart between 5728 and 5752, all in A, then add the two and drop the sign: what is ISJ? 10.7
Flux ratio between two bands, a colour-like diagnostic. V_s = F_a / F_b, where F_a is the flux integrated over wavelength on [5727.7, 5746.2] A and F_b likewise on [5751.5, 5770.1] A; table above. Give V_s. 0.99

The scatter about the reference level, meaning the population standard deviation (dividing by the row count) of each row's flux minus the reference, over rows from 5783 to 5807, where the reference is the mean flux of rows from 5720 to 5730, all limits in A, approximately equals 0.28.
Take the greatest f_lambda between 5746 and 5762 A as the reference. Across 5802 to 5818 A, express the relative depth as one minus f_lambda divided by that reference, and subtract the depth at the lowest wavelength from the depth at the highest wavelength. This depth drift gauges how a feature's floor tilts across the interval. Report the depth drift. 0.048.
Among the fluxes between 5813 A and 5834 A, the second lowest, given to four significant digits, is 5.653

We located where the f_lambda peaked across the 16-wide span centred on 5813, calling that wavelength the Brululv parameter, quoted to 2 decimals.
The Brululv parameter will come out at 5806.07 A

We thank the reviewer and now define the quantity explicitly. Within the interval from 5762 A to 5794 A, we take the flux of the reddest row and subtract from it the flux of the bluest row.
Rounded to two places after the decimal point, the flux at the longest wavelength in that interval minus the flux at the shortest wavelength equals -0.12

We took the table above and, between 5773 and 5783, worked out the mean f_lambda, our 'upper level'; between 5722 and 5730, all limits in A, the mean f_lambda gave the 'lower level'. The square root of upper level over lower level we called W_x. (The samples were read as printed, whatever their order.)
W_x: 1.00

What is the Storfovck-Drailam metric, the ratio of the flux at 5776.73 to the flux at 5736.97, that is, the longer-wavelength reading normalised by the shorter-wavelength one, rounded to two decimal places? 0.97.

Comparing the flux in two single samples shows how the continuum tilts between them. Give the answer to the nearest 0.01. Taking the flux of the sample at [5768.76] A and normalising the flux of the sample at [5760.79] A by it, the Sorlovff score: 1.02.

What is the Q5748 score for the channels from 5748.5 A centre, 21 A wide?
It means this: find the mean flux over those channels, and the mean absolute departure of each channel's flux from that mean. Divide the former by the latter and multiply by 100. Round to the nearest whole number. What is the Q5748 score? 3675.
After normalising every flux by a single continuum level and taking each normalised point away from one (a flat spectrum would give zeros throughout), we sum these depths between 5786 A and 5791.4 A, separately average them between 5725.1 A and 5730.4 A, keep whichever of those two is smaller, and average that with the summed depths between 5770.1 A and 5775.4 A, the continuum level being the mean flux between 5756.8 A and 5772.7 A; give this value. 0.035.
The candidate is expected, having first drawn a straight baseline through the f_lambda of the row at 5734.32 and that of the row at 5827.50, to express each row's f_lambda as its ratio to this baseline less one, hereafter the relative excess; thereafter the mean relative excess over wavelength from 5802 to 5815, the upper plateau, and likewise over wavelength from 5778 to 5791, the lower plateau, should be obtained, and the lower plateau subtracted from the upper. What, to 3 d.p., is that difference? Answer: 0.092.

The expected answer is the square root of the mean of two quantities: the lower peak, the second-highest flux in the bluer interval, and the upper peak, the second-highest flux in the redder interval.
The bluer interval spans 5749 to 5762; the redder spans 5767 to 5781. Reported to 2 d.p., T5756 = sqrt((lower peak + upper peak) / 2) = 2.36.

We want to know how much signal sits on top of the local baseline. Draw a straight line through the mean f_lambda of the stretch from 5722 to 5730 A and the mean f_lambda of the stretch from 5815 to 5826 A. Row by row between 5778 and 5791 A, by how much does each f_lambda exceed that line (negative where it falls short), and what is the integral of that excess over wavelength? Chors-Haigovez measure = -1.5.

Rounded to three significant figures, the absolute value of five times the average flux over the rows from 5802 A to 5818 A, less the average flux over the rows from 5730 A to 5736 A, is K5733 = 24.6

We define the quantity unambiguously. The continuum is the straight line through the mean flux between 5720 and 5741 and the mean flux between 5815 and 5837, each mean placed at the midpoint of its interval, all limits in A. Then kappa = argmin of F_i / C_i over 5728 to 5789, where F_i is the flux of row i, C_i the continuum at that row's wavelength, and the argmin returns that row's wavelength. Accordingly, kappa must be 5747.54 A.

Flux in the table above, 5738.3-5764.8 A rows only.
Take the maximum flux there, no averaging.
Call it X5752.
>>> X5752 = 5.613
